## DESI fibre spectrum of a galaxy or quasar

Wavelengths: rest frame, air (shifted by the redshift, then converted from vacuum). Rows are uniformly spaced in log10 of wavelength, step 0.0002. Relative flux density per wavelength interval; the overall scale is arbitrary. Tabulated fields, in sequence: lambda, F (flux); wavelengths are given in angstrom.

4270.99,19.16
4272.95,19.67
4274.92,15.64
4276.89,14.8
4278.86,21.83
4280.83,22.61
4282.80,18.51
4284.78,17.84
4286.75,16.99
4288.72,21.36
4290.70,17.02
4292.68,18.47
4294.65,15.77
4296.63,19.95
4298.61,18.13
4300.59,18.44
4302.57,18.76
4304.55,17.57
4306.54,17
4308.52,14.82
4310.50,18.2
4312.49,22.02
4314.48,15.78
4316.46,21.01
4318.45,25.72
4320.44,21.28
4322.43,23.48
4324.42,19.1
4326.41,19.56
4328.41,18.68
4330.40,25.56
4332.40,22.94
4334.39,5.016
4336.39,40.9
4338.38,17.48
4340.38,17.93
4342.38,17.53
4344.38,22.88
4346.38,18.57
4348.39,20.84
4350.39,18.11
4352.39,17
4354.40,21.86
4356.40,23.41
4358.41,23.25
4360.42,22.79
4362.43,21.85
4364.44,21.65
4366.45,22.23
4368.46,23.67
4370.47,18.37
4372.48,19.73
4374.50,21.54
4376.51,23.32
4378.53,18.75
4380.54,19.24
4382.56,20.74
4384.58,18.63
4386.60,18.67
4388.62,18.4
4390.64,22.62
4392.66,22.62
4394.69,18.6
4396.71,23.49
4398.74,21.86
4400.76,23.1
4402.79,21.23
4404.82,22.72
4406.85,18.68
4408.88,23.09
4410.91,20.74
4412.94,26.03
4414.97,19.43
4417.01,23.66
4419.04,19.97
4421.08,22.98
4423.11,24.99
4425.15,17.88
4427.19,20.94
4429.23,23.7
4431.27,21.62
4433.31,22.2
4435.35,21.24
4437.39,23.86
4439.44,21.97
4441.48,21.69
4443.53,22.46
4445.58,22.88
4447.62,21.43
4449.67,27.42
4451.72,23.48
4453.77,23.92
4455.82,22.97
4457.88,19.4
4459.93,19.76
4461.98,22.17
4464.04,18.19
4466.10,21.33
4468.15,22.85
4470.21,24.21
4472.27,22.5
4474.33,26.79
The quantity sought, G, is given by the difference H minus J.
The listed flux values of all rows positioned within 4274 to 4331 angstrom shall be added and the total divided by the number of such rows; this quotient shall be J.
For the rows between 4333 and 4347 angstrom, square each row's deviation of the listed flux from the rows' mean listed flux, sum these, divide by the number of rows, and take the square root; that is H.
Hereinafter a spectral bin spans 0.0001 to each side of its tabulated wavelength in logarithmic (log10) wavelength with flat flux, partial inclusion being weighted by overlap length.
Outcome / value -9.3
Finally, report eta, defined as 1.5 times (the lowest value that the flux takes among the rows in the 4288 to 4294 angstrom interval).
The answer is 25.5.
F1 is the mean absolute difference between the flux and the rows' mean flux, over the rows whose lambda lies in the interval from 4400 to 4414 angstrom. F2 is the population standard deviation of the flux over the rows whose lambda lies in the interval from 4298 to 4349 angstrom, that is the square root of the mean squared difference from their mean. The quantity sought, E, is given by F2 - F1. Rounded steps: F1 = 1.7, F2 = 5.7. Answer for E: 4.0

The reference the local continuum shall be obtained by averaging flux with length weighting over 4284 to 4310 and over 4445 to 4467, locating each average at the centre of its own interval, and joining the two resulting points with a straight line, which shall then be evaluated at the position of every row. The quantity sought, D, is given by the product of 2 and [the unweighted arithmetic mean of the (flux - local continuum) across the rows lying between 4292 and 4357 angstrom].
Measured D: 2.4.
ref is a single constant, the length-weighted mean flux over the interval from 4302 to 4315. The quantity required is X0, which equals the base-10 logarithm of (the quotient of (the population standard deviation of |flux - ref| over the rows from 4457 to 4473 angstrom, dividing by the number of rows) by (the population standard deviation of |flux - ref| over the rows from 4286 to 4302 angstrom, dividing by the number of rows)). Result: 0.26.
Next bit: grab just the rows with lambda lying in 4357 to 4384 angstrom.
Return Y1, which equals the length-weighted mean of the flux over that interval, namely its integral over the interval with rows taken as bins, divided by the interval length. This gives 21.3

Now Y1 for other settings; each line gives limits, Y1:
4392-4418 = 21.9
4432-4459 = 22.7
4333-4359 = 20.4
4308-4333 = 20.7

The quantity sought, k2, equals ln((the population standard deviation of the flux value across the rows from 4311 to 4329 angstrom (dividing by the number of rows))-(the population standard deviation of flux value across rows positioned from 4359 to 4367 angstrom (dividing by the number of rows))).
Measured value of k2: 0.8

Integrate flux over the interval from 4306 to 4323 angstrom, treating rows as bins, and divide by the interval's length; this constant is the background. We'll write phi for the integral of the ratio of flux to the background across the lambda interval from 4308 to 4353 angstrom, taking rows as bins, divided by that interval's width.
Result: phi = 1.02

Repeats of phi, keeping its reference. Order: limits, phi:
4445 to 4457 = 1.19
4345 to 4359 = 1.02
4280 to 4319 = 0.94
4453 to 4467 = 1.06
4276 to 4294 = 0.94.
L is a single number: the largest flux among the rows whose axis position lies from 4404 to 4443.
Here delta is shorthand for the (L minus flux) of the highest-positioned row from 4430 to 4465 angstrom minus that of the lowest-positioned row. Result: 3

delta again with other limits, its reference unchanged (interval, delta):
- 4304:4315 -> 2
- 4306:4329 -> -2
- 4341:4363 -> -4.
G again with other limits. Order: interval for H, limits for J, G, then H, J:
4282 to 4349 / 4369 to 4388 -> -14.8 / 5.1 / 19.9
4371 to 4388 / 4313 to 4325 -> -19.5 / 1.6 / 21.1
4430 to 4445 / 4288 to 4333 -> -18.8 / 0.8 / 19.6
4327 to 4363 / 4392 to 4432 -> -15.3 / 6.5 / 21.9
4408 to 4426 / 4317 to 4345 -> -18.7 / 2.6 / 21.3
